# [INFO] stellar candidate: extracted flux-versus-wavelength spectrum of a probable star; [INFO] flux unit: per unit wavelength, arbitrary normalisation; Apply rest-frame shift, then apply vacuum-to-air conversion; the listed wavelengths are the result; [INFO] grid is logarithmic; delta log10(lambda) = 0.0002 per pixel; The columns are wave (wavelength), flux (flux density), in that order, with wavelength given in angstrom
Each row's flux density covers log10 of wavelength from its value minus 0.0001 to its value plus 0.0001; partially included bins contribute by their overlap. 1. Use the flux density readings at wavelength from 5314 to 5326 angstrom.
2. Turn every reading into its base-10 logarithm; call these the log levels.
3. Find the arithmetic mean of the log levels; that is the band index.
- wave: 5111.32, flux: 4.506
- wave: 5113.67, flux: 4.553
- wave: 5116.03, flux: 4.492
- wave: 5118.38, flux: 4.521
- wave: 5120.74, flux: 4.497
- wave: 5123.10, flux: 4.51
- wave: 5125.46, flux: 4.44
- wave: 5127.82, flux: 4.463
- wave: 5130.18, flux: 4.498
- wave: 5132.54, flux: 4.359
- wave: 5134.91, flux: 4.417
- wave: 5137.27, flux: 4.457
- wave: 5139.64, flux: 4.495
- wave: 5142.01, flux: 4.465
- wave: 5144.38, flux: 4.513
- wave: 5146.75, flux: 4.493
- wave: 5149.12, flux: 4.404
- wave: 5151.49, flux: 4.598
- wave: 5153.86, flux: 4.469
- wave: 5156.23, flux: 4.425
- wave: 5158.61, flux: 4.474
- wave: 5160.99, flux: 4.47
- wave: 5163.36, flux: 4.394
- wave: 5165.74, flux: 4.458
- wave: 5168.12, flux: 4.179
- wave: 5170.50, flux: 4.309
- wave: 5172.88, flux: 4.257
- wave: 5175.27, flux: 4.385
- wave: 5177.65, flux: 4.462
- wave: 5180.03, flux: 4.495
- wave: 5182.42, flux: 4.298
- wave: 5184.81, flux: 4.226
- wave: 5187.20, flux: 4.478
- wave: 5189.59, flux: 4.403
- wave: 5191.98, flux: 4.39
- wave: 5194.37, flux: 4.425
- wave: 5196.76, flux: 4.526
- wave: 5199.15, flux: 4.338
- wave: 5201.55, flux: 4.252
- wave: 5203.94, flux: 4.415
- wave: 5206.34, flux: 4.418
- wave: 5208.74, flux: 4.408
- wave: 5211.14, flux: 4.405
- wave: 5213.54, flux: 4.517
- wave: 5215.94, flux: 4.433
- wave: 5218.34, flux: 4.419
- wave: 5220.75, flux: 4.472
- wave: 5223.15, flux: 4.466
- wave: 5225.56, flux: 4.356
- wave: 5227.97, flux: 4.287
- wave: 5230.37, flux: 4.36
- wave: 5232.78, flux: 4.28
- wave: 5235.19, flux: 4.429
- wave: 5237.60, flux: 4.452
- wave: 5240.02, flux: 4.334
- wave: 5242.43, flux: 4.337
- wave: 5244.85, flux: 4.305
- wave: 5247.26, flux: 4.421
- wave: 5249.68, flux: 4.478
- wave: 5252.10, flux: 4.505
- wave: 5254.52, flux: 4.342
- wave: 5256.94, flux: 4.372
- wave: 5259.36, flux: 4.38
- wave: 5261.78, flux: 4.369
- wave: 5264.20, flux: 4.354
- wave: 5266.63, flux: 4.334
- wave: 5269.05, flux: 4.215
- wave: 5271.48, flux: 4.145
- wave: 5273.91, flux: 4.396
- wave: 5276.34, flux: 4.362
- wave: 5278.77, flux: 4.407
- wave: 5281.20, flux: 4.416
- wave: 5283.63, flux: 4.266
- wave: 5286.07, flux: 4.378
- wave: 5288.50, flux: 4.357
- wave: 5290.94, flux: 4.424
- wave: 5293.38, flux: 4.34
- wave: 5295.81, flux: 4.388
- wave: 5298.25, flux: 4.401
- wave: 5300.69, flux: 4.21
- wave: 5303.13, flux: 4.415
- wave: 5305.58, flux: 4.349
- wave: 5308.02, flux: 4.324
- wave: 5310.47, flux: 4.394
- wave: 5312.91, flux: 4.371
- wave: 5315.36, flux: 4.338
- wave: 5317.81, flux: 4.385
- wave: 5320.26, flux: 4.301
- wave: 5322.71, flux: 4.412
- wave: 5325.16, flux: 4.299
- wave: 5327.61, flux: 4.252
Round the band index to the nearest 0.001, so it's 0.638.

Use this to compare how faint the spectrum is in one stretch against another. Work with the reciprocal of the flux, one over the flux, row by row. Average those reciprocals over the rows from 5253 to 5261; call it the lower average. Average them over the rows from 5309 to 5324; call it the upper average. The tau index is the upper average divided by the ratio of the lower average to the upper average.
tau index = 0.229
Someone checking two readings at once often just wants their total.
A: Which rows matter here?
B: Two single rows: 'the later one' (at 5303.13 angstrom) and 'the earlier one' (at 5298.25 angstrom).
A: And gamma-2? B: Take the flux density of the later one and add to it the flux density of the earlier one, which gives 8.82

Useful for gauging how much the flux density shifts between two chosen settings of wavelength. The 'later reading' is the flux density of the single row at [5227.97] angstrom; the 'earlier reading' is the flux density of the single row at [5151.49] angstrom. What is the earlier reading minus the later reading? 0.31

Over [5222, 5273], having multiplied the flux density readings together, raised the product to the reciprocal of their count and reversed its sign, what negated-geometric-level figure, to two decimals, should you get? -4.36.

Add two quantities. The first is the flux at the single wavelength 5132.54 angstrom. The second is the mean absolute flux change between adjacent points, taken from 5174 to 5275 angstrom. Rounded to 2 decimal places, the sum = 4.44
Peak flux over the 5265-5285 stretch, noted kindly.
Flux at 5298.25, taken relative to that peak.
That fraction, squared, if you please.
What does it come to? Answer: 0.99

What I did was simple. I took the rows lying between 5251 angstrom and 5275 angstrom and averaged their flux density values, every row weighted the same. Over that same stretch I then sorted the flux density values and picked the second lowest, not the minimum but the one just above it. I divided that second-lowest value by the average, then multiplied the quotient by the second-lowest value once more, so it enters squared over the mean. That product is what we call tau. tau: 4.09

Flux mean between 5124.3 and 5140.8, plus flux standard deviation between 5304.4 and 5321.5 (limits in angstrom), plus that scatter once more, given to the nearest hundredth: 4.51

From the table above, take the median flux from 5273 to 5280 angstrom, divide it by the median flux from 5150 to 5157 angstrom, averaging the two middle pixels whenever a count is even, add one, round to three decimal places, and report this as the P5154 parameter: 1.984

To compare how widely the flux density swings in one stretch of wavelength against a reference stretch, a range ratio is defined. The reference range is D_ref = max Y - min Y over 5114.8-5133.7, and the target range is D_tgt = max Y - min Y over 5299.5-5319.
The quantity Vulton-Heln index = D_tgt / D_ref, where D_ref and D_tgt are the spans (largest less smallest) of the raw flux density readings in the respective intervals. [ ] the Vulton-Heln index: 1.3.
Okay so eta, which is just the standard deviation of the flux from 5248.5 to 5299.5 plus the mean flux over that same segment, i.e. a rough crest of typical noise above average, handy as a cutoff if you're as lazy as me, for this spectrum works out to 4.44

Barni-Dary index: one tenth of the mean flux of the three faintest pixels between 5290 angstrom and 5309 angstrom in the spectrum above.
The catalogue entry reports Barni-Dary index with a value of 0.429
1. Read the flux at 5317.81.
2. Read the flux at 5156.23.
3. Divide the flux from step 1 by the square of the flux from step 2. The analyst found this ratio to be 0.224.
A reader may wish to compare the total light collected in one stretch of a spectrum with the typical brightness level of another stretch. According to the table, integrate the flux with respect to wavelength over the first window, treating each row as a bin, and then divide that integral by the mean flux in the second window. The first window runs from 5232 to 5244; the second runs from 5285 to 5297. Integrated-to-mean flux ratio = 12.0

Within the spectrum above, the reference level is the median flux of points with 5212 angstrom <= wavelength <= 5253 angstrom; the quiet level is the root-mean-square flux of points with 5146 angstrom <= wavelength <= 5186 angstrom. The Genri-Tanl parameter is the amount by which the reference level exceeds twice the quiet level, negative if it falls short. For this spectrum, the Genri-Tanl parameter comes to -4.38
